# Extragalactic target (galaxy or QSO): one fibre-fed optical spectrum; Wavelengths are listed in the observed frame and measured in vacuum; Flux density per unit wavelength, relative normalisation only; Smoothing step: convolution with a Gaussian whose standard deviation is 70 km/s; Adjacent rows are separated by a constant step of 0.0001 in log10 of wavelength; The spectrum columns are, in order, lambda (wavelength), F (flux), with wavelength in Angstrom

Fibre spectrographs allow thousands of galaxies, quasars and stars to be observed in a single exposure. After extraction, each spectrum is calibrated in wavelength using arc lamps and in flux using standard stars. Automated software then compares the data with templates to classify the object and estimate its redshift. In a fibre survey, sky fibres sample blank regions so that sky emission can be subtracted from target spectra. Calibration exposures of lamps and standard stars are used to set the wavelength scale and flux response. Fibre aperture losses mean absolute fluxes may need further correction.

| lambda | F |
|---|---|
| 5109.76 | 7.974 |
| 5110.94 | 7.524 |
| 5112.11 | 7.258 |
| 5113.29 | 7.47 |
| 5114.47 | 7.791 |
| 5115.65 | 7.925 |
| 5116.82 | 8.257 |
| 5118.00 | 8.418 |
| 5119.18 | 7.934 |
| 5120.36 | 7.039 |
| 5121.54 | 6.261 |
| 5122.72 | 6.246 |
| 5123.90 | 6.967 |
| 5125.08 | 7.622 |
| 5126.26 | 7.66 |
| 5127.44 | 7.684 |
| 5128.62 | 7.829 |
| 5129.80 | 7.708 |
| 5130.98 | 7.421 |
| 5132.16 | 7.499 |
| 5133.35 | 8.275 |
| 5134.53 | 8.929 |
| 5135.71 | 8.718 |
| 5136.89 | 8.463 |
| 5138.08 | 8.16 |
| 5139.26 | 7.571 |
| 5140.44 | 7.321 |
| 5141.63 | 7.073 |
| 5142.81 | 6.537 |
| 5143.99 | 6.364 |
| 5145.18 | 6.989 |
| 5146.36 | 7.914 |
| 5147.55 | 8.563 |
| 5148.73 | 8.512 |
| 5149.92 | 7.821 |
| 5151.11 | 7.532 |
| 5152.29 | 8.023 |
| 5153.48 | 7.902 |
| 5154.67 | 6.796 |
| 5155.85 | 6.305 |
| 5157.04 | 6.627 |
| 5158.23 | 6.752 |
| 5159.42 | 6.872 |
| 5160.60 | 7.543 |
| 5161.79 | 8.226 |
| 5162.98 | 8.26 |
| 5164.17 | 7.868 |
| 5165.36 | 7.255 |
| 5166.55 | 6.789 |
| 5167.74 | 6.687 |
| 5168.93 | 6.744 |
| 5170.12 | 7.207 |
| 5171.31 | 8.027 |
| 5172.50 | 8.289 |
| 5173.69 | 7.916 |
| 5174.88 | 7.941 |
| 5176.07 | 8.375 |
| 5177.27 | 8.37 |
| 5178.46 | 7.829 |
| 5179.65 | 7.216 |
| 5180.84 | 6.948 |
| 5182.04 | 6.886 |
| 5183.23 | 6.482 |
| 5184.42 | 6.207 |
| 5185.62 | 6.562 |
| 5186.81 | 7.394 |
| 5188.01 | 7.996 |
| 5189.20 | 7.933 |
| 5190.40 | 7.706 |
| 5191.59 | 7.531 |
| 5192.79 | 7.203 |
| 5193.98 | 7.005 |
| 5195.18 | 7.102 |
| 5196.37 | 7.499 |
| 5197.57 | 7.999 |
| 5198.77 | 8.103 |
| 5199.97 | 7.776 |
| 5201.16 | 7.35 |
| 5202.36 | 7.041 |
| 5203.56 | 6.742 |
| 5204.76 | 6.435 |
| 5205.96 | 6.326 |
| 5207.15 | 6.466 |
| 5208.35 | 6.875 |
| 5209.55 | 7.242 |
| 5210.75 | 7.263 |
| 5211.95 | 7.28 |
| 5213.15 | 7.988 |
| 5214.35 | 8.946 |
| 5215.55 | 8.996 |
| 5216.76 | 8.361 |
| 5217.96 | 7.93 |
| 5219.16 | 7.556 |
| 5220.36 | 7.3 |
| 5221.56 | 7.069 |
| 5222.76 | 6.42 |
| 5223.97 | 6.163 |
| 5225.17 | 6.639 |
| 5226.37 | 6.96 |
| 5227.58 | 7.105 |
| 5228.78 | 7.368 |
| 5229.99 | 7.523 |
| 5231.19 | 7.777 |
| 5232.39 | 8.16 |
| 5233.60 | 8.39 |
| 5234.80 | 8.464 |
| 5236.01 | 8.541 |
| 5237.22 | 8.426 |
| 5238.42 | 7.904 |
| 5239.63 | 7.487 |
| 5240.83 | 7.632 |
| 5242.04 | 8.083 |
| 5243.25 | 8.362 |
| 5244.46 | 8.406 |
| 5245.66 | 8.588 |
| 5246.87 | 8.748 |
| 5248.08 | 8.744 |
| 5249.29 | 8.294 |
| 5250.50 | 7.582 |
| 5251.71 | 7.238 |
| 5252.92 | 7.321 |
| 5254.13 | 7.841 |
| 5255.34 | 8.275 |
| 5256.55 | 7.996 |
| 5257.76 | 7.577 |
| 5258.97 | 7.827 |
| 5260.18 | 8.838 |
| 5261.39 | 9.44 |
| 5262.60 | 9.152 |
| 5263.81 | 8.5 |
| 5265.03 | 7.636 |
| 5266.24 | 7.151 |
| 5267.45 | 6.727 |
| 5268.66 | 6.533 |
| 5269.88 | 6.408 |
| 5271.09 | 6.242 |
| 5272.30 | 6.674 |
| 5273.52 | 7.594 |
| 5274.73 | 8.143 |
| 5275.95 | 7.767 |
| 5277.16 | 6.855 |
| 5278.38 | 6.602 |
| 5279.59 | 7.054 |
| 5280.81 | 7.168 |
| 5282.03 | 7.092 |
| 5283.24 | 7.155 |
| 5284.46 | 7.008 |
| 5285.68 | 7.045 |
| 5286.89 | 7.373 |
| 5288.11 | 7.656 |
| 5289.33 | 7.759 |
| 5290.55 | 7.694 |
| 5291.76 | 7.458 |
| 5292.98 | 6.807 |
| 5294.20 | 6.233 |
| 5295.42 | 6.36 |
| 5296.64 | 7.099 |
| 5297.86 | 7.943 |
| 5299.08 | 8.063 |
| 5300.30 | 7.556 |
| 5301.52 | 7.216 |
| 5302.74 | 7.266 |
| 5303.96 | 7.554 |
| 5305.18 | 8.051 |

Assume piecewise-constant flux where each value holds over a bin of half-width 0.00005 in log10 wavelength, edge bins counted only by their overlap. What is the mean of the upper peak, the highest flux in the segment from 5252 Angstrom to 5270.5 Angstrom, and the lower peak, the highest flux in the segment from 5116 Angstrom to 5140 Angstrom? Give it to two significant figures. 9.2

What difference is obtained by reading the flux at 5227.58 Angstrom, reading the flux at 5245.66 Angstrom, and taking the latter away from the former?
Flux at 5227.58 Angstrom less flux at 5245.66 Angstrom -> -1.5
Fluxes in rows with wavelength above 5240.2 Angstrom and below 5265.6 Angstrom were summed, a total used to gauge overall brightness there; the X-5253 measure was 172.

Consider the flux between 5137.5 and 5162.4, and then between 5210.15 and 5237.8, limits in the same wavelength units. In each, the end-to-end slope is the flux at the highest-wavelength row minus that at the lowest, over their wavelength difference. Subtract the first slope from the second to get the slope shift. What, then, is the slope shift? 0.041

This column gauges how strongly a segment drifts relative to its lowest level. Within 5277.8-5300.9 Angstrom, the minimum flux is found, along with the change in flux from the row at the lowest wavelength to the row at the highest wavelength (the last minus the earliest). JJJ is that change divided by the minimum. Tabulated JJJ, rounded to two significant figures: 0.15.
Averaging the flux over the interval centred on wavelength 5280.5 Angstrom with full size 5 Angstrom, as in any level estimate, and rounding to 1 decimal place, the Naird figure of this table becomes 7.0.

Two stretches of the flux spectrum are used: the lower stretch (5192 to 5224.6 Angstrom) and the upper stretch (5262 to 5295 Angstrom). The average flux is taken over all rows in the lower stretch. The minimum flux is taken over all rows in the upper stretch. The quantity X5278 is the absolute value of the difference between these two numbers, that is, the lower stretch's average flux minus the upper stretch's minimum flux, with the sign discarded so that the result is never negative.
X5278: 1.12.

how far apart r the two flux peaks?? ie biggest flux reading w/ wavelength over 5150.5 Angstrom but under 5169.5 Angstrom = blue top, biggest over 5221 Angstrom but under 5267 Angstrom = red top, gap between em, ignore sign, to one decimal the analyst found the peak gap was 1.2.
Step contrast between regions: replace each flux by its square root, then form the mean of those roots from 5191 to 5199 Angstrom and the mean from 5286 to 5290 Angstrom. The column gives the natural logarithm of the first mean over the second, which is -0.01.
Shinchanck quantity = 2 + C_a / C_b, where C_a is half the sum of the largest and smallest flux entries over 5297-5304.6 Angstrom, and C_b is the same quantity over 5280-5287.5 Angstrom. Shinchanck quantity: 3.06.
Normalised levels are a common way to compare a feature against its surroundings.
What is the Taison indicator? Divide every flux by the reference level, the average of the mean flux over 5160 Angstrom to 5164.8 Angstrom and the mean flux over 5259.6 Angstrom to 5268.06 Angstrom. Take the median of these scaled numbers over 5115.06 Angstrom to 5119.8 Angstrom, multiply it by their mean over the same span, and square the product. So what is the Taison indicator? 1.0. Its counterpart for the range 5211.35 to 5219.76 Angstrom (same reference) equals 1.0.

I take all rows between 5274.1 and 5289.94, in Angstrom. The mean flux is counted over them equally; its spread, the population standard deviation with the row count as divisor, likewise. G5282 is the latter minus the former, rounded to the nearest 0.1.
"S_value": -6.9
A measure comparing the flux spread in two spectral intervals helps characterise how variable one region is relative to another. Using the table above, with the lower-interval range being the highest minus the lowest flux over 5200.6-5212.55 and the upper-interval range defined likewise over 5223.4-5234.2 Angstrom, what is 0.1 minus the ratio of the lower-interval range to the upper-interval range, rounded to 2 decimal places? -0.36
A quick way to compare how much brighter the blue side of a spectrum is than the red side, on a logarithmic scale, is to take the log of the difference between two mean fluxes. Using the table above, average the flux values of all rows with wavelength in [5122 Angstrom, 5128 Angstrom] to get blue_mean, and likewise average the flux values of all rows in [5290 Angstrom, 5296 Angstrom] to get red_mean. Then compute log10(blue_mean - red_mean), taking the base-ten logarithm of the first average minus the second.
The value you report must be -0.5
